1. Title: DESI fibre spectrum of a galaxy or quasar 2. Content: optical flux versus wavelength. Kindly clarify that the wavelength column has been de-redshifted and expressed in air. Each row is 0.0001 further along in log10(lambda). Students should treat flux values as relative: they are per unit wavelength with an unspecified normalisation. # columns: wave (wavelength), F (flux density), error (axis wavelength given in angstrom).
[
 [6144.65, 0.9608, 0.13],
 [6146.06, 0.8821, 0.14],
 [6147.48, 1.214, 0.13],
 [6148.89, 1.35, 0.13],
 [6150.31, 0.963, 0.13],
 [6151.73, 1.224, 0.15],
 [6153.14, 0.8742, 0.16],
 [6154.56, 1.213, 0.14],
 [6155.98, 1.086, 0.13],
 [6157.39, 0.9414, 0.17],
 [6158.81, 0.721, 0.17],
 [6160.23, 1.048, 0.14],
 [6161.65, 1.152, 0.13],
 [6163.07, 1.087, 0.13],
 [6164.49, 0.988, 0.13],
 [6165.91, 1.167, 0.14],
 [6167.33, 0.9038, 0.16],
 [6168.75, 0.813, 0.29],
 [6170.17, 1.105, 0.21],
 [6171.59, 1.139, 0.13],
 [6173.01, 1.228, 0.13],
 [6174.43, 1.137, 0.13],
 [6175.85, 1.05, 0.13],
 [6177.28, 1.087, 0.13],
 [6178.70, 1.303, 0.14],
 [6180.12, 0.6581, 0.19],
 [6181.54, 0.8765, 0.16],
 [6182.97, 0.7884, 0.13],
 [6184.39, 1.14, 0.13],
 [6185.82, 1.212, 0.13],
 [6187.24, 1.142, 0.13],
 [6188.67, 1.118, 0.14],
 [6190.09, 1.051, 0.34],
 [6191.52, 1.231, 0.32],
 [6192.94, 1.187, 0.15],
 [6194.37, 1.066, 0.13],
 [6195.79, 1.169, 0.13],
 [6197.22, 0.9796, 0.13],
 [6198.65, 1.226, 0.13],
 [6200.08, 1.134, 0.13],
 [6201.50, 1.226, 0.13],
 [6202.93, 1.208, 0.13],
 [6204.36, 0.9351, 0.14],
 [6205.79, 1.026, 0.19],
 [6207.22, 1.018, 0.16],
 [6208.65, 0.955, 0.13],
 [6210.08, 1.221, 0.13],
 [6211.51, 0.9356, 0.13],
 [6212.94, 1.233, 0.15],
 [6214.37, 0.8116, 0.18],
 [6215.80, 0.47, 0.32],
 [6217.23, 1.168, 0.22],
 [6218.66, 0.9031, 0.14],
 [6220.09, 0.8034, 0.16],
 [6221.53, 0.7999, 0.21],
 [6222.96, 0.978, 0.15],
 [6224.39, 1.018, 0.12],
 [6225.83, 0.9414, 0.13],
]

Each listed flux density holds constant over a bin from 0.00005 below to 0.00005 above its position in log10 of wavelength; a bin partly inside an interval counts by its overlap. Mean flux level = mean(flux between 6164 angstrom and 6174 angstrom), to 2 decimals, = 1.05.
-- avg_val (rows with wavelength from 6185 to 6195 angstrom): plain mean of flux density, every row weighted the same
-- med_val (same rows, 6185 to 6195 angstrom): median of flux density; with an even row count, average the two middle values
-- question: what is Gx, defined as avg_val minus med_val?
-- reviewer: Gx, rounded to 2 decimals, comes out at 0.00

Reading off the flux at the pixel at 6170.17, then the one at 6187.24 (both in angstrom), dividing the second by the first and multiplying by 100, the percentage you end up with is 103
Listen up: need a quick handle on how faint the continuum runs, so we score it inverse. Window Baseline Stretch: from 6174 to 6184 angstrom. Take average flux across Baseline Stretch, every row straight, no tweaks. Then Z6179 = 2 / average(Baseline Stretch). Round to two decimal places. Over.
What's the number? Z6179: 2.03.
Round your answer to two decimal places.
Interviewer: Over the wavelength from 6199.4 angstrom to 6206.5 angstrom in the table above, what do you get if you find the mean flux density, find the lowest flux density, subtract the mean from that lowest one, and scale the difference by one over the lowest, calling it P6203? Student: -0.18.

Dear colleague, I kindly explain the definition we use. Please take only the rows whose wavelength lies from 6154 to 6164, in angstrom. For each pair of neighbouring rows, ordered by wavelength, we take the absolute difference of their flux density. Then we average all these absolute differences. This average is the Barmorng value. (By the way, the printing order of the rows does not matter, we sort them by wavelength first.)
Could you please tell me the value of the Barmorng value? 0.16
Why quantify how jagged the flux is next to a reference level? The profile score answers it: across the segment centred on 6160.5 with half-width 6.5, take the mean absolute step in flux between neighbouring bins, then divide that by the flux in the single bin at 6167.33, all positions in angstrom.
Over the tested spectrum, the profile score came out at 0.175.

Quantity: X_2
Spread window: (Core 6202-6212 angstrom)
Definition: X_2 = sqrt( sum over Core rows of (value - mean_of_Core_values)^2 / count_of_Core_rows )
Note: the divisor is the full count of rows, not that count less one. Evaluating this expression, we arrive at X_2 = 0.11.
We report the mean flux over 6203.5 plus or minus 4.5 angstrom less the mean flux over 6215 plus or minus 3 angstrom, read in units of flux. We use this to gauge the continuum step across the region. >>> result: 0.17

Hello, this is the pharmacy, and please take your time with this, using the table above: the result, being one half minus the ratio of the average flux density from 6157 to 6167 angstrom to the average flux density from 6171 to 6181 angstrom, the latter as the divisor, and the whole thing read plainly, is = -0.435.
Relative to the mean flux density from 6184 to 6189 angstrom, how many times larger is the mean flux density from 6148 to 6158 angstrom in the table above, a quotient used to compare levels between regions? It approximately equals 0.95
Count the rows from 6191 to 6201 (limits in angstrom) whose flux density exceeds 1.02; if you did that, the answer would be 6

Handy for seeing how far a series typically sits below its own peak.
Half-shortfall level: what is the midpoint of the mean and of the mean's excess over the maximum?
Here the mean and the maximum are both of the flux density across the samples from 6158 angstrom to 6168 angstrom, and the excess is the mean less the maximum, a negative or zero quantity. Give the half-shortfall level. 0.43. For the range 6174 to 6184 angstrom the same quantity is 0.33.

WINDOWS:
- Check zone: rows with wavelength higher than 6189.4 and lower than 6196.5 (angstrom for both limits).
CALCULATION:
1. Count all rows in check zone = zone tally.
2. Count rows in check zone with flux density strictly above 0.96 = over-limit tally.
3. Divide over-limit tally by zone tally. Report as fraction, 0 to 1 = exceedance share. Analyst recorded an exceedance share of 1.0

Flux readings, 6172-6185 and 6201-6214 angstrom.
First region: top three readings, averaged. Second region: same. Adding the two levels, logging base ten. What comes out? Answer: 0.389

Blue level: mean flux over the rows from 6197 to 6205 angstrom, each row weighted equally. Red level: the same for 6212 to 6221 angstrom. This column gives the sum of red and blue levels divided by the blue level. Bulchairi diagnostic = 1.80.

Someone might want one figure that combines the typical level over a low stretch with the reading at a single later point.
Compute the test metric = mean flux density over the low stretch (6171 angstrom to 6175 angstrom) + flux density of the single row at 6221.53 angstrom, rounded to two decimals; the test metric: 1.97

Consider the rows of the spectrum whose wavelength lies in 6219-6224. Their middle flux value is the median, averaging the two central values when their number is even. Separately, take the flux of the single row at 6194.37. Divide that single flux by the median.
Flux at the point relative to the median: 1.33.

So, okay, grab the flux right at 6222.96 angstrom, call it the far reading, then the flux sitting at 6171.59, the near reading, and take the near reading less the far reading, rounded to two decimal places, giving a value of 0.16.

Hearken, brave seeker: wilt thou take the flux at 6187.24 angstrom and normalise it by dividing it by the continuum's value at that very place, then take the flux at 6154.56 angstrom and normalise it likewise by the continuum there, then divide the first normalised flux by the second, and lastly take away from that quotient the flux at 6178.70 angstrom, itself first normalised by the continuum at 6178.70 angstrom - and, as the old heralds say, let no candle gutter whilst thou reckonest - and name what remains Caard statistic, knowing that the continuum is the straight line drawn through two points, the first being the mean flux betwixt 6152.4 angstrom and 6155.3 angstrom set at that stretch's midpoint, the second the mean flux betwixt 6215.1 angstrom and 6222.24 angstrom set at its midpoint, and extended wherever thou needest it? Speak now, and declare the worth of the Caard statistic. -0.30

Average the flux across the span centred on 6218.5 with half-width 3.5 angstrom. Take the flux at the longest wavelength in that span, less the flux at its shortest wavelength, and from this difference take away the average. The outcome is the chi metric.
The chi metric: -0.5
